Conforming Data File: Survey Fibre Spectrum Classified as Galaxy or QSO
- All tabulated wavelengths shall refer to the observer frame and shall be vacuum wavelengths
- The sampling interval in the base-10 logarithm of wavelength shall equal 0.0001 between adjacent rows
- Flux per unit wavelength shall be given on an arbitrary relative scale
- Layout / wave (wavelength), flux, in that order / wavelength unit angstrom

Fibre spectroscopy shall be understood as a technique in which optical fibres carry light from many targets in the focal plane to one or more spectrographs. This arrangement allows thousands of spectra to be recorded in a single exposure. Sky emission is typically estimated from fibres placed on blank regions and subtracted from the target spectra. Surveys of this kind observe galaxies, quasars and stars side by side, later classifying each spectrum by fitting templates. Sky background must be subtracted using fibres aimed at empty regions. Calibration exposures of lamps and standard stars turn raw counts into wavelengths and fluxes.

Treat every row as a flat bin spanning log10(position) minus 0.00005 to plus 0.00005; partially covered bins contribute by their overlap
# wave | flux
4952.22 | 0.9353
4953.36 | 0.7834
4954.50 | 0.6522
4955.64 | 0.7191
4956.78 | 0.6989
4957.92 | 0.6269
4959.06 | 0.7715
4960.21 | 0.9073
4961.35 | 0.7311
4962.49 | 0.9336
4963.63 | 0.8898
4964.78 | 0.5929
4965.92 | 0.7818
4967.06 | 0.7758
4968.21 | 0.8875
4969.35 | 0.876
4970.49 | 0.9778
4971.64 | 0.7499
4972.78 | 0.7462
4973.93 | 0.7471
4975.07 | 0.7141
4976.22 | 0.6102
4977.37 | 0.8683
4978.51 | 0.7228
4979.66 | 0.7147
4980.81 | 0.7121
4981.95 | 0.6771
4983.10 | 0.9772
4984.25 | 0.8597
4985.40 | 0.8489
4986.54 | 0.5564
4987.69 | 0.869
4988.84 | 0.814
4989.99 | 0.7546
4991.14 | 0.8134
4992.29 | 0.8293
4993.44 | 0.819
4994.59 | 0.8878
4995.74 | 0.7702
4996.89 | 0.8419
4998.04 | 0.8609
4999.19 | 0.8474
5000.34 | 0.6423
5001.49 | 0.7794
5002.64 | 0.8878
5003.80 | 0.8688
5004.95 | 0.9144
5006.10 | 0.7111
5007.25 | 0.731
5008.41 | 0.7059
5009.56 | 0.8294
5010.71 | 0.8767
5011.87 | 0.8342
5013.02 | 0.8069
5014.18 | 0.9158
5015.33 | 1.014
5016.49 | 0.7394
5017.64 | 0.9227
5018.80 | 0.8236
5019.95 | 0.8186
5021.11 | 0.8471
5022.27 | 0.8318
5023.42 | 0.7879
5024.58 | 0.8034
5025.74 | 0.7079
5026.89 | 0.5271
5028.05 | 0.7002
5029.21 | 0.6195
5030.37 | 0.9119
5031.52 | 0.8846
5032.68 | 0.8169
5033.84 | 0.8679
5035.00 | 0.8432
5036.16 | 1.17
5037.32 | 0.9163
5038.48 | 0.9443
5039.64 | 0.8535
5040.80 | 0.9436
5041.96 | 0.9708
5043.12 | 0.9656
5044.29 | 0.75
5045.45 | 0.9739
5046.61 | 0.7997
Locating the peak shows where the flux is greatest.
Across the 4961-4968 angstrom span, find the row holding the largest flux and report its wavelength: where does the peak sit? 4962.49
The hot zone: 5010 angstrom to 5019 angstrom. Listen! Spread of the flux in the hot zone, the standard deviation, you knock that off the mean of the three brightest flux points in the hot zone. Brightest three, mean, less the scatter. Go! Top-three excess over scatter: 0.87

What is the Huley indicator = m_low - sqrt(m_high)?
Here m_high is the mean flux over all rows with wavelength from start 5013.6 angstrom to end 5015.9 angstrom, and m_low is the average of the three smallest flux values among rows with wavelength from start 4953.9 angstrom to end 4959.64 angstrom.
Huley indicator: -0.323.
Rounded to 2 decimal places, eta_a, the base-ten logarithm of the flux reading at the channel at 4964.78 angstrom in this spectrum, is -0.23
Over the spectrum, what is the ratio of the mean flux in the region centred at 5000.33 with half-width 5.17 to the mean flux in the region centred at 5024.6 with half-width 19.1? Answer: 0.983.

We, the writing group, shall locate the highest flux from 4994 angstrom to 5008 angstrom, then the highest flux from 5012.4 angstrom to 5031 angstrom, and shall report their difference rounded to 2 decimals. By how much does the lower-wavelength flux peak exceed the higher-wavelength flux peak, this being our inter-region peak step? -0.10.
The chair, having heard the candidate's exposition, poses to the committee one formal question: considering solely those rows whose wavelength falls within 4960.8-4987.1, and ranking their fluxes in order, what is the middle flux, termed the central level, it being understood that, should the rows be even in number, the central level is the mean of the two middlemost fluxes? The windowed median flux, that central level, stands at 0.75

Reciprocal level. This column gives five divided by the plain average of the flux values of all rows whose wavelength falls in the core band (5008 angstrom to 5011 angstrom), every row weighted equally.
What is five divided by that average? 6.2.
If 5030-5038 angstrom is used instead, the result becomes 5.5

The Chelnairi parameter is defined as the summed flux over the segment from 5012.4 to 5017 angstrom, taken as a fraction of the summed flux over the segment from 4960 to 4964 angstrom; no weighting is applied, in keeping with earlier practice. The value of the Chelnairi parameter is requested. 1.00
